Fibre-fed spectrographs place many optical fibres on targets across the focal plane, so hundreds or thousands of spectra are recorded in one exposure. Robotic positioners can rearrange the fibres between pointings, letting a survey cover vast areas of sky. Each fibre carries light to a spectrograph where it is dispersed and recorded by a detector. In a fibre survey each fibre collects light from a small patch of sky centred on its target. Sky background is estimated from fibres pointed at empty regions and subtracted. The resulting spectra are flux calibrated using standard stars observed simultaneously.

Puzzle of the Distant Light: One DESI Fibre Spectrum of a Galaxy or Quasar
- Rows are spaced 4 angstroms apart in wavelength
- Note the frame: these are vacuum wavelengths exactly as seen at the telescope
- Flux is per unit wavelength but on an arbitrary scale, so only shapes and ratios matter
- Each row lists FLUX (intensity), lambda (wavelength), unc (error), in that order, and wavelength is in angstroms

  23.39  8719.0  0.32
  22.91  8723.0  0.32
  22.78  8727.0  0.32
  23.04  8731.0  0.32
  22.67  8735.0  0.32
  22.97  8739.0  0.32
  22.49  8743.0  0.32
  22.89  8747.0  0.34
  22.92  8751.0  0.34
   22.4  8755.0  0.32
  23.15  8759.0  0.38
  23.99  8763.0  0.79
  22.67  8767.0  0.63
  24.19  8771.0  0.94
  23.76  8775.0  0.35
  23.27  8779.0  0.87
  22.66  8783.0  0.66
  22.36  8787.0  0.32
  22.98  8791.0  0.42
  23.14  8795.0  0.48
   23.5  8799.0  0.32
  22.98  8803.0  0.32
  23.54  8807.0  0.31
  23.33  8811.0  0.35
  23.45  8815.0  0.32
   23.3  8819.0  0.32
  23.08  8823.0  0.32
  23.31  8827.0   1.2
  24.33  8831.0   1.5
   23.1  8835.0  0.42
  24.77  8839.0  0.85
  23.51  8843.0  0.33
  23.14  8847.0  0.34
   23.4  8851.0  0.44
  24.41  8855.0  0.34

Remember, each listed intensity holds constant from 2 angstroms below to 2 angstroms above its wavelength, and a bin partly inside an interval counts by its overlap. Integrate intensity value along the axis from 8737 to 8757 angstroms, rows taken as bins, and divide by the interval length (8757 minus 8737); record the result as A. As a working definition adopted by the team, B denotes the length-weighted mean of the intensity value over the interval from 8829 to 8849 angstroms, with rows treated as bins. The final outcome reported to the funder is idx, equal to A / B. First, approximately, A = 22.73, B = 23.8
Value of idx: 0.96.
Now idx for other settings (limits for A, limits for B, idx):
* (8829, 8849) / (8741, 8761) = 1.04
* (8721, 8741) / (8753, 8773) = 0.98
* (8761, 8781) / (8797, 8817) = 1.01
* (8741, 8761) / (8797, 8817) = 0.97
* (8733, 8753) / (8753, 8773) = 0.98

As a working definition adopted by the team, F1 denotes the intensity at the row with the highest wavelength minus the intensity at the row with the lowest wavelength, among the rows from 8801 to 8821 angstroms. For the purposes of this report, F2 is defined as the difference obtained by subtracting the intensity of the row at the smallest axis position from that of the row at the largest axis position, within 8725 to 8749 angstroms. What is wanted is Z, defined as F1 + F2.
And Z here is 0.4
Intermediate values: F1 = 0.32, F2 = 0.1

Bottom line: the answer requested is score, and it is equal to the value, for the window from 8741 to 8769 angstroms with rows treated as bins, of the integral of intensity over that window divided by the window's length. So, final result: 22.9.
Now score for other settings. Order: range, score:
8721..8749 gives 22.8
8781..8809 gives 23.0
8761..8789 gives 23.3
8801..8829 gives 23.3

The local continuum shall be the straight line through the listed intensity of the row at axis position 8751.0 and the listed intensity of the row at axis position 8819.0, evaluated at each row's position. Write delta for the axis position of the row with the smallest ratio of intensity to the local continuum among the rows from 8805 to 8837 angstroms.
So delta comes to 8835.0 angstroms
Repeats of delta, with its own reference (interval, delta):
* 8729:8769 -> 8755.0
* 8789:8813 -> 8803.0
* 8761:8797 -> 8787.0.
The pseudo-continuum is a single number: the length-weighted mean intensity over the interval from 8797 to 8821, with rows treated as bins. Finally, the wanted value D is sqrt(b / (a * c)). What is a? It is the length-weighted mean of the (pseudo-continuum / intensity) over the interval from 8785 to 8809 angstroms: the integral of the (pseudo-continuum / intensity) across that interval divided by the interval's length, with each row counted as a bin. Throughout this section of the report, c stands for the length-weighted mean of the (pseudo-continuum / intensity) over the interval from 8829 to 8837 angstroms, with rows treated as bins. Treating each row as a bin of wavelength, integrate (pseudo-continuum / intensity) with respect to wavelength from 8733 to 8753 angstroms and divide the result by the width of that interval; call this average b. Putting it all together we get 1.01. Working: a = 1.01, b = 1.02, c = 0.985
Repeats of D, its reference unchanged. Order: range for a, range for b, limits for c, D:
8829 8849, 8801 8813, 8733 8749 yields 1.00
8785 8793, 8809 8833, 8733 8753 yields 0.97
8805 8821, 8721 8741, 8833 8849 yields 1.02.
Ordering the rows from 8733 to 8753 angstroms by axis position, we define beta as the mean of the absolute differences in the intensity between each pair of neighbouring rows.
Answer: 0.30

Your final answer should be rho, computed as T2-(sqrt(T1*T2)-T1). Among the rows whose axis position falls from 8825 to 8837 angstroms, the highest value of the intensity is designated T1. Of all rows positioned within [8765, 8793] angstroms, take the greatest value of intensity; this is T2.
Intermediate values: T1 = 24.33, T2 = 24.19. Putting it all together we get 24.26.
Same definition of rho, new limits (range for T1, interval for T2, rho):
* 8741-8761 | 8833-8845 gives 23.97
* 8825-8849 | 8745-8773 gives 24.48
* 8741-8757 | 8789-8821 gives 23.23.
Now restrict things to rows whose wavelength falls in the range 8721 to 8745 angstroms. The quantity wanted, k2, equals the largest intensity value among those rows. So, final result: 23.04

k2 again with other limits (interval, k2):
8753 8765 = 23.99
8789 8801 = 23.5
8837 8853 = 24.77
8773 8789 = 23.76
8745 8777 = 24.19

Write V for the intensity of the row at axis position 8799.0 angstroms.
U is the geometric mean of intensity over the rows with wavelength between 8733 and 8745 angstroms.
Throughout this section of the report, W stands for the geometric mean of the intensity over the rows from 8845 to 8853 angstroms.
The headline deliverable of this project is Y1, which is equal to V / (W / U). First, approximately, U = 22.7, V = 23.5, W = 23.3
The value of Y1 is 22.9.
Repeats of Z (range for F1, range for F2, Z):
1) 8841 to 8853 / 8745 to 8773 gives 1.2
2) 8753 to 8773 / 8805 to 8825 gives 1.3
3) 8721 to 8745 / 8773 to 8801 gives -0.7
